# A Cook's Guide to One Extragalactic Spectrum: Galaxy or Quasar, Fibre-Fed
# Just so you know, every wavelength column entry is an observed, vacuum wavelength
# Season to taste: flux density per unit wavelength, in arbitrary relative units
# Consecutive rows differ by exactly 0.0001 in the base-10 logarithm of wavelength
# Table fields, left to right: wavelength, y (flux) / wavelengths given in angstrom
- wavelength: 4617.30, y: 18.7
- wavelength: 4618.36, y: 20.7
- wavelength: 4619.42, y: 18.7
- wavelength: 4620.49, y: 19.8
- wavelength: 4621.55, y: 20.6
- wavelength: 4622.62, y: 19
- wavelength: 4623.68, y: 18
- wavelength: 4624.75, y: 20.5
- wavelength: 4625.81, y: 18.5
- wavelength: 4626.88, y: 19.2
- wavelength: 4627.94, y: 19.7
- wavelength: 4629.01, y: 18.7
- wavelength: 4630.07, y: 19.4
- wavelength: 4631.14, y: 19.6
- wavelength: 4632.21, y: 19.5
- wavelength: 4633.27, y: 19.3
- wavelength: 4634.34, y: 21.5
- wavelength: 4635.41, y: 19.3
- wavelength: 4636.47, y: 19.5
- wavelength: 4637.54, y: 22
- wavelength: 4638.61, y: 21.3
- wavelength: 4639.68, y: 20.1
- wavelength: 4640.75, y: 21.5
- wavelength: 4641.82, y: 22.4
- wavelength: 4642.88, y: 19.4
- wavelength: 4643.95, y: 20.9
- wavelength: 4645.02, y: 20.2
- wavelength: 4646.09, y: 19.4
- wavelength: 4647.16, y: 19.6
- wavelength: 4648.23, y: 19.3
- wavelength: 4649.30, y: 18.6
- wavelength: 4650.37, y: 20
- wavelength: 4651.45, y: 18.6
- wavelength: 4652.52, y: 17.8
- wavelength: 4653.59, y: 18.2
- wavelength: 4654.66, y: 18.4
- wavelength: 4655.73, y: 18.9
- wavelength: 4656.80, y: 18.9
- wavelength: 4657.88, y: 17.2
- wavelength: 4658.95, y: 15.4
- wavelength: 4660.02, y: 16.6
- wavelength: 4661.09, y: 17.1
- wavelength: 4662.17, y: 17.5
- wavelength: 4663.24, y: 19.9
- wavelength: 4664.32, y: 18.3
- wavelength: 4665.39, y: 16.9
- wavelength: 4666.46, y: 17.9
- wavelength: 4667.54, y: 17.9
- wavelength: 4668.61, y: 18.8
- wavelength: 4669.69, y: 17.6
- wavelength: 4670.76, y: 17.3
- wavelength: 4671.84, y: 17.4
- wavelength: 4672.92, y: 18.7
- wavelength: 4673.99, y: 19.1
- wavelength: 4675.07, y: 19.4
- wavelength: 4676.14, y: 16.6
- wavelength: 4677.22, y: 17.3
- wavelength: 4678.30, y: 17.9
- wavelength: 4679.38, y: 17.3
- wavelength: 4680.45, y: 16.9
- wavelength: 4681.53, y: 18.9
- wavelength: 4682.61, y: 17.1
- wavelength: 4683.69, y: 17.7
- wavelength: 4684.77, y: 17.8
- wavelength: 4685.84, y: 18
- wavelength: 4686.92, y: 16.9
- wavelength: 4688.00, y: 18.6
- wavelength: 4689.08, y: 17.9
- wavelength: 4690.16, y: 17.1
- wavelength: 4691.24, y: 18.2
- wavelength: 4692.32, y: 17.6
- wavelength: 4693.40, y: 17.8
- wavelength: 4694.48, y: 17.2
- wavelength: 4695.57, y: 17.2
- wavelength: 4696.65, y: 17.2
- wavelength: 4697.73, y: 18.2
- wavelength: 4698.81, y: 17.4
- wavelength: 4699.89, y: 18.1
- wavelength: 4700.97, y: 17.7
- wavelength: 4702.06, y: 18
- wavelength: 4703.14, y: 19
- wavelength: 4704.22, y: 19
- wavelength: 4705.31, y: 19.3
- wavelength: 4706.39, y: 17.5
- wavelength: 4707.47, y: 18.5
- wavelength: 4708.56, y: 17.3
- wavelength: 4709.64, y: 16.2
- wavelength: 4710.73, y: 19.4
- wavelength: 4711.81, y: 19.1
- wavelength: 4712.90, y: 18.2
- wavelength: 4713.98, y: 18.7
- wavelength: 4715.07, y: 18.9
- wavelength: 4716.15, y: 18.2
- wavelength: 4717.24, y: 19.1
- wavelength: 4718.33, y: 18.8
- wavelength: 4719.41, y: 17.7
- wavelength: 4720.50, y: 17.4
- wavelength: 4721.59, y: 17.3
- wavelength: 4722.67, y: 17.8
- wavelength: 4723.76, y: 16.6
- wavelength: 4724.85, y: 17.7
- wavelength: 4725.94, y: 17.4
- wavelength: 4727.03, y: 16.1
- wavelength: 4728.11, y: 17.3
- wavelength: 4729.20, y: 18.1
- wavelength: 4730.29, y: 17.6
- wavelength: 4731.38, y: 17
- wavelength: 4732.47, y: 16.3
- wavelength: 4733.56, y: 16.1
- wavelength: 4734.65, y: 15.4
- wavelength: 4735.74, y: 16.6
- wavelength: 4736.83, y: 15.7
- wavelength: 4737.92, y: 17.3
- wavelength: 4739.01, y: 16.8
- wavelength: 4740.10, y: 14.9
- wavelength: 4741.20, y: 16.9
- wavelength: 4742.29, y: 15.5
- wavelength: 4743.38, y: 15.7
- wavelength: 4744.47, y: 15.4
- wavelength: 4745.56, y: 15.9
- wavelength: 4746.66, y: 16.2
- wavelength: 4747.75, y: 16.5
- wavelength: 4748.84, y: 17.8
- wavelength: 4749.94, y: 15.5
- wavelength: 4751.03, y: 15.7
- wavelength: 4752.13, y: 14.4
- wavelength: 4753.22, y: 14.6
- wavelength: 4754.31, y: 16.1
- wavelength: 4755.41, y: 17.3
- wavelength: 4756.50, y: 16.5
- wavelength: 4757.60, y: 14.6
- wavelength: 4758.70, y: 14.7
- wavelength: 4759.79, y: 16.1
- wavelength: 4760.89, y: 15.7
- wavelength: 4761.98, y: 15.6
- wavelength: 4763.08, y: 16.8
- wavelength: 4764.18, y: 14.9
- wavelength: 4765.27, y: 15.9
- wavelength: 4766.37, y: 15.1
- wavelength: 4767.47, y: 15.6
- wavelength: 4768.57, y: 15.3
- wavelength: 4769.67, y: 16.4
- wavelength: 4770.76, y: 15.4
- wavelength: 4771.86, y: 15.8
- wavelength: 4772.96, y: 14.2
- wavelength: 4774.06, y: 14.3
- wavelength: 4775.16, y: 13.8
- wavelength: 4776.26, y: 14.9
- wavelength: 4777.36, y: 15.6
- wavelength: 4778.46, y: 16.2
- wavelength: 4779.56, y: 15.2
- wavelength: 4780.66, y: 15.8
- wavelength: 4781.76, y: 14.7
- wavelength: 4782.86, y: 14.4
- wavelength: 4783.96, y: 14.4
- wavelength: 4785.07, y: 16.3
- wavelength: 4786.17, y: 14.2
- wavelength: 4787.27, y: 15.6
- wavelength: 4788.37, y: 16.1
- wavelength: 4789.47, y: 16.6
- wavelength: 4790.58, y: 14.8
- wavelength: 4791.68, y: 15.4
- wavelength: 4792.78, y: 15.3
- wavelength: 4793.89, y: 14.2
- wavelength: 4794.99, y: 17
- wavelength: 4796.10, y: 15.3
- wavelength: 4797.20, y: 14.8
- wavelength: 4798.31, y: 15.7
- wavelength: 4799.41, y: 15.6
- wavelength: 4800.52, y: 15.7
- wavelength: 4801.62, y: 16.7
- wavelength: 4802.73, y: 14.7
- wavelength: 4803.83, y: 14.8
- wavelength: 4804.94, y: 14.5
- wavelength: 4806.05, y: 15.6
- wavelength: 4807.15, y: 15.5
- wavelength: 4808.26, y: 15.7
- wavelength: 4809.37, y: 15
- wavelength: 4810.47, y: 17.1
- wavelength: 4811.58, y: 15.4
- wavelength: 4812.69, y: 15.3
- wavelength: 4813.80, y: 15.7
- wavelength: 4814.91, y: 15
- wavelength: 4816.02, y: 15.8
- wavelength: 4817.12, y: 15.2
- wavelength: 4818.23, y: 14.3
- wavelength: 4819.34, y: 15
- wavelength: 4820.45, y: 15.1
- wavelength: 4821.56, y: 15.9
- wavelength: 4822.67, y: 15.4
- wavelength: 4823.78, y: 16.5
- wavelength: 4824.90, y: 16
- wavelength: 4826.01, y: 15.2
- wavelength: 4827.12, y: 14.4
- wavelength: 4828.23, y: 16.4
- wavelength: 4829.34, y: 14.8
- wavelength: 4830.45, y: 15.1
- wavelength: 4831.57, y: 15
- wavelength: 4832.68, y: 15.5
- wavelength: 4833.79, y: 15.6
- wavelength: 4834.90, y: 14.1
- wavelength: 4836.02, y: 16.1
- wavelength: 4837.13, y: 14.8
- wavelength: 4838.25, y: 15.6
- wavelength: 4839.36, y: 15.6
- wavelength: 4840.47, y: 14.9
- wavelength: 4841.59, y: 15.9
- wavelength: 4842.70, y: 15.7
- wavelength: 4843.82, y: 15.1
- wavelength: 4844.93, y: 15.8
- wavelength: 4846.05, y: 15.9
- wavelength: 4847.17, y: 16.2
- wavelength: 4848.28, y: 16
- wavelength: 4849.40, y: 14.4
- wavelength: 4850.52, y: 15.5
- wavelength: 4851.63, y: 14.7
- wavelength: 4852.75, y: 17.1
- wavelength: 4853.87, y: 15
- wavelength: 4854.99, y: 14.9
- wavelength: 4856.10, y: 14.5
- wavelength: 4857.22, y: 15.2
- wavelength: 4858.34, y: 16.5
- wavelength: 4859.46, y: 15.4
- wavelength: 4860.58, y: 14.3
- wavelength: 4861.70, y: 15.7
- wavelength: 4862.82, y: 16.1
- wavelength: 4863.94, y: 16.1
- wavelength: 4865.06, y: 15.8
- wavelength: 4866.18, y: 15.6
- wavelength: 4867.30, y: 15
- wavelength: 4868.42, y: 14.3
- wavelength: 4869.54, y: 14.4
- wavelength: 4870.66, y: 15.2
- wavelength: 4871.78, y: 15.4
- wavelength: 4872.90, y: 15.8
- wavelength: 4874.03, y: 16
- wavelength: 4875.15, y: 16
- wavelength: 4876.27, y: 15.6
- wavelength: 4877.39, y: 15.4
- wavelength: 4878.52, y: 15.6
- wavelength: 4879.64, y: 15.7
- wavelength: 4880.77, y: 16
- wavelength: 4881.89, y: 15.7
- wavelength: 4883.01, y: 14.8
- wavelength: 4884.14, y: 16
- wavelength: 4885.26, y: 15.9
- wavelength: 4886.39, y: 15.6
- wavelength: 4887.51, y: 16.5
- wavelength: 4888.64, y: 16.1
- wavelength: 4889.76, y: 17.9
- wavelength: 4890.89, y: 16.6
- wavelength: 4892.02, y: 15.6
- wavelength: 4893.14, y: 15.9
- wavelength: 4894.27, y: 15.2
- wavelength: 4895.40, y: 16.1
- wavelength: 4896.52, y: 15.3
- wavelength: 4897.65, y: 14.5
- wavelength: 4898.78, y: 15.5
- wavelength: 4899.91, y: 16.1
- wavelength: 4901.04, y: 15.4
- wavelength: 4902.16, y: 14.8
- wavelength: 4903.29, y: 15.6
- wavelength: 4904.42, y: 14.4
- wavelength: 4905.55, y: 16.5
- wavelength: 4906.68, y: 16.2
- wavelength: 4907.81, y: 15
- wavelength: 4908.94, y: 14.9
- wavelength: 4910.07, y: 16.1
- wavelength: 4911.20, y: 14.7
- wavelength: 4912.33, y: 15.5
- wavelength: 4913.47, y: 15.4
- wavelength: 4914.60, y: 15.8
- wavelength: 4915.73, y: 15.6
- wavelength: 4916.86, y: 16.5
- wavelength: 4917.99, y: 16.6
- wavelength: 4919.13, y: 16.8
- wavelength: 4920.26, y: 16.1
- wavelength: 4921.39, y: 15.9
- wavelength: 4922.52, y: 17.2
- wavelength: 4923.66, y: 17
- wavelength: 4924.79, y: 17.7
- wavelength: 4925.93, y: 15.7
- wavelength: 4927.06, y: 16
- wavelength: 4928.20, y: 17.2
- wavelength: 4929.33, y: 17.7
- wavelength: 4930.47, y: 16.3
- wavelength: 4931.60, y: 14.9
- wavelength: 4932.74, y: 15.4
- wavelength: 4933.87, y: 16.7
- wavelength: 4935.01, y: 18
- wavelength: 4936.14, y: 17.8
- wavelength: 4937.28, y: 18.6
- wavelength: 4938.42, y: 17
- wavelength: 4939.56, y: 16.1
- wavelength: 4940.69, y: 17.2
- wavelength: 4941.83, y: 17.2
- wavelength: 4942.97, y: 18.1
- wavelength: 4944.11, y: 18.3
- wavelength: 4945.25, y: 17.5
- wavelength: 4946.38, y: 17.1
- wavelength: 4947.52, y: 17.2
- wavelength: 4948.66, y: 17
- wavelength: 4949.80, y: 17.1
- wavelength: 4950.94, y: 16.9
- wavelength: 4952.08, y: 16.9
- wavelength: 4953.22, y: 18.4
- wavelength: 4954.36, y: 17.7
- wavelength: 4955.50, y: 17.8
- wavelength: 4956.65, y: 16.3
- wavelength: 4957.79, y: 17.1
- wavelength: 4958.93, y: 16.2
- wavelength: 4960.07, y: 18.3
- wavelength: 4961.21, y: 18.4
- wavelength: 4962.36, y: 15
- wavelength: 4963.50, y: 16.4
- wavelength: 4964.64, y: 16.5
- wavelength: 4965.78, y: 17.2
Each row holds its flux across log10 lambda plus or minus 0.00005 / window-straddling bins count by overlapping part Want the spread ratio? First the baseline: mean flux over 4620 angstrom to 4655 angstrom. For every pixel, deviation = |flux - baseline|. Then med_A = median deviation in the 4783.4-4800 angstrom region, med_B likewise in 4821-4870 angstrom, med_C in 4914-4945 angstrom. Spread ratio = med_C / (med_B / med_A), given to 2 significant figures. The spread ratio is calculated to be 3.0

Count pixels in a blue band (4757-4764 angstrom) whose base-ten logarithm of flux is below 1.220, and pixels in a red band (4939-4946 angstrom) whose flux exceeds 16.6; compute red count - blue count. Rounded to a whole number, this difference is 0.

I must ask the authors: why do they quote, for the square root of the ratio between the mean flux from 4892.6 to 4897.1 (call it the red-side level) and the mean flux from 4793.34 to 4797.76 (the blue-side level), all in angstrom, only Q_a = 1.010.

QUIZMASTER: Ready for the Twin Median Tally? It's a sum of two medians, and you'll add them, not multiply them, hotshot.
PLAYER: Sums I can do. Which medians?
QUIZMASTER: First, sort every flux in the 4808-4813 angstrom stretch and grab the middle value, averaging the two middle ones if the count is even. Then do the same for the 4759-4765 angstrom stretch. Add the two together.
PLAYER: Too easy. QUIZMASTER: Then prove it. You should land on 31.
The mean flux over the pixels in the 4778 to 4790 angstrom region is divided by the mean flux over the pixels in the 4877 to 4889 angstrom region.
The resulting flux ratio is 0.98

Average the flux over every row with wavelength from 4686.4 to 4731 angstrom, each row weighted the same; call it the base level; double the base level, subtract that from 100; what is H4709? 64.2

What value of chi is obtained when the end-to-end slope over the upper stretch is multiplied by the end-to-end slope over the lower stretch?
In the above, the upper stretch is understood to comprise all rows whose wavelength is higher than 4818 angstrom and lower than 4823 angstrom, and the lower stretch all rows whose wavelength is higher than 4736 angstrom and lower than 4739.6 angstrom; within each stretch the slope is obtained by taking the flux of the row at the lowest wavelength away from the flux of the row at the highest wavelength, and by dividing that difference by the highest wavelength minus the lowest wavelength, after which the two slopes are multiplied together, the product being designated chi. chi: 0.125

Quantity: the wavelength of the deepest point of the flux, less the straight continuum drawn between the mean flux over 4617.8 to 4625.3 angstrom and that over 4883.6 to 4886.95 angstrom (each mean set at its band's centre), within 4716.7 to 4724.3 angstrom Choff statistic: 4723.76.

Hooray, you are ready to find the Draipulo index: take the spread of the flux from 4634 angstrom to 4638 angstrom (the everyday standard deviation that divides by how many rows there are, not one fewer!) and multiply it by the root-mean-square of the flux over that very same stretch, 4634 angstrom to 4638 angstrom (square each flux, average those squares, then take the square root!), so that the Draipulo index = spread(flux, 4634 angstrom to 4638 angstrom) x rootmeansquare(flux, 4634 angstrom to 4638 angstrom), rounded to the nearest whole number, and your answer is 25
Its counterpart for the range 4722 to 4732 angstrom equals 10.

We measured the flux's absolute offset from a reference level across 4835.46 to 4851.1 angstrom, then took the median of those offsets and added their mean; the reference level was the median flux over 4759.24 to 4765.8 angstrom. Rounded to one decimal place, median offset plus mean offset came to 0.7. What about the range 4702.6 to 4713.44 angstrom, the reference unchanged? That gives 5.5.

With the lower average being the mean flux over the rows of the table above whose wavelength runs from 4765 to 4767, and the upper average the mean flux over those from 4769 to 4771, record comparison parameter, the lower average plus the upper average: 31.4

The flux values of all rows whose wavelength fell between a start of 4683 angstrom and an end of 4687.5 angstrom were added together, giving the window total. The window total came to 70.4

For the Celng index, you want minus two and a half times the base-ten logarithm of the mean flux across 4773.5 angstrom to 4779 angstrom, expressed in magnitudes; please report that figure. -2.94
